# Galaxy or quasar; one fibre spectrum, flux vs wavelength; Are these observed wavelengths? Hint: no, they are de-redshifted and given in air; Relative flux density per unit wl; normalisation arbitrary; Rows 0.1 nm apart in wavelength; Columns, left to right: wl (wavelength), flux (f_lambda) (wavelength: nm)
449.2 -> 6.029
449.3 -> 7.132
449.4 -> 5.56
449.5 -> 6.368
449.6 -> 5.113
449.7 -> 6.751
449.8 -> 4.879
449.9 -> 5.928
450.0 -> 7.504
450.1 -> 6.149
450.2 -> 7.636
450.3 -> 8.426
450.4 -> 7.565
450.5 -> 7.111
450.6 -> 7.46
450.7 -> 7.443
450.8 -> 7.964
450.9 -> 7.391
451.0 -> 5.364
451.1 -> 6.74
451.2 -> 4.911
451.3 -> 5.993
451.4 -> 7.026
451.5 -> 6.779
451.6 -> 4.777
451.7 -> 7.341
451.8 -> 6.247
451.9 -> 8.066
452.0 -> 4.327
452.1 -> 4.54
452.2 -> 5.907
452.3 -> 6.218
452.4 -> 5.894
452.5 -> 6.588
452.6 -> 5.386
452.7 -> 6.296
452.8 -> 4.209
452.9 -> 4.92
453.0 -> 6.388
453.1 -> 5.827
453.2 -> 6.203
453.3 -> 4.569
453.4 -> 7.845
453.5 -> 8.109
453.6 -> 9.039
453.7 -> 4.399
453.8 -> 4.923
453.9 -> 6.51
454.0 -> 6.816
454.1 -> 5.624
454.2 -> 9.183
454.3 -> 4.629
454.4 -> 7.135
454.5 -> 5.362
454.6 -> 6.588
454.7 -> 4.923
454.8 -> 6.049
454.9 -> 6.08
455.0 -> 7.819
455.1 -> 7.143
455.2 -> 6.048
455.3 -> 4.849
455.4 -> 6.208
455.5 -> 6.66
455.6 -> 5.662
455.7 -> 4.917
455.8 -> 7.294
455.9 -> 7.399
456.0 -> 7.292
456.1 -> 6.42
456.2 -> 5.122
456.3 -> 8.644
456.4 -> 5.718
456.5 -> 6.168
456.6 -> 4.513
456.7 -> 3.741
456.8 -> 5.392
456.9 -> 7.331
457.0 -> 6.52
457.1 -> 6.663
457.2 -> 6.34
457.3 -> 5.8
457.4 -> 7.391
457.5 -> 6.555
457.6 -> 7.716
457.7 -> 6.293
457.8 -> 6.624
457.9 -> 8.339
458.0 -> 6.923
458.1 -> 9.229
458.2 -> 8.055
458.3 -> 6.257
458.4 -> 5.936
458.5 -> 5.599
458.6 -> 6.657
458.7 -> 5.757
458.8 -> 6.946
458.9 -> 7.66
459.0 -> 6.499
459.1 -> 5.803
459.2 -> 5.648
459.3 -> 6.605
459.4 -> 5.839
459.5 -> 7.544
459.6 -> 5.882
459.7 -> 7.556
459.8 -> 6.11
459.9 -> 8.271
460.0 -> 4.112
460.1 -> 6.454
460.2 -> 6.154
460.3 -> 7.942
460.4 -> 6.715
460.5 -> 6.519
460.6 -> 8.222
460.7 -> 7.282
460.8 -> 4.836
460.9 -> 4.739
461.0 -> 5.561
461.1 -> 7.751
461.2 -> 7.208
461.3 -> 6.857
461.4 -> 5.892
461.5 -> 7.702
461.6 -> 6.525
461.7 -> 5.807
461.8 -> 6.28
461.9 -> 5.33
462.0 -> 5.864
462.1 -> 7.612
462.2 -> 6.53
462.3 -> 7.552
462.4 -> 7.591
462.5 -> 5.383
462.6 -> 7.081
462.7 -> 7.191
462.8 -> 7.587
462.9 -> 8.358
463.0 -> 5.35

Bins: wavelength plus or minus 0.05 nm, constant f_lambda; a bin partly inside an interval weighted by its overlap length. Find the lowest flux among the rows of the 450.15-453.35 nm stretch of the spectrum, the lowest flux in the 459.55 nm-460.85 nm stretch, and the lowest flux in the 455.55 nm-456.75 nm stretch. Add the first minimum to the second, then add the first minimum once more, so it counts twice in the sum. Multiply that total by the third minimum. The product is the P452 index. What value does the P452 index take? 47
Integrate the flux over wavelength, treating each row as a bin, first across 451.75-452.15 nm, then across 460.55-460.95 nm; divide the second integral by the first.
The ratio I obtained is 1.08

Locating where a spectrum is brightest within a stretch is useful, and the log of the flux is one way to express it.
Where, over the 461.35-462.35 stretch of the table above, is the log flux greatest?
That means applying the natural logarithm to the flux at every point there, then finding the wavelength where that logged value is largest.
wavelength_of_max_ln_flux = 461.5 nm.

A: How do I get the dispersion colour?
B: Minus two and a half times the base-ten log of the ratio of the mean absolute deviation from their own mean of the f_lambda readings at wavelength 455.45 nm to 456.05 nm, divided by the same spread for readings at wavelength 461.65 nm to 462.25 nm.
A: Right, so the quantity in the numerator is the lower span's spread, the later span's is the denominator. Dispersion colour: -0.4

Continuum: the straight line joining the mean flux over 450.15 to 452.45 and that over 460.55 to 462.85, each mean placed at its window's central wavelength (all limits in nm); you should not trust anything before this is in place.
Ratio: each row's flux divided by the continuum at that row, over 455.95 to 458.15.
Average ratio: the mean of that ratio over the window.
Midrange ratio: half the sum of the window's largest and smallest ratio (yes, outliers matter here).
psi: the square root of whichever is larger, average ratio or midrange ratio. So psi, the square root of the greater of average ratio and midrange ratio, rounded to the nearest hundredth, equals 1.00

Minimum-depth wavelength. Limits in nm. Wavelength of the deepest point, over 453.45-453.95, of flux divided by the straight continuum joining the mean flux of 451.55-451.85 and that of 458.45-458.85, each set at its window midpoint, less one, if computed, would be 453.7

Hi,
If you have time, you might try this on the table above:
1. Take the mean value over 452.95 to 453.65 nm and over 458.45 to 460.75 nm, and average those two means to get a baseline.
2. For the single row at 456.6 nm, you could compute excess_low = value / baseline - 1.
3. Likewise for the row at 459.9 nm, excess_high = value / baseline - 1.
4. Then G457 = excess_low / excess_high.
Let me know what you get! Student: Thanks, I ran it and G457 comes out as -1.4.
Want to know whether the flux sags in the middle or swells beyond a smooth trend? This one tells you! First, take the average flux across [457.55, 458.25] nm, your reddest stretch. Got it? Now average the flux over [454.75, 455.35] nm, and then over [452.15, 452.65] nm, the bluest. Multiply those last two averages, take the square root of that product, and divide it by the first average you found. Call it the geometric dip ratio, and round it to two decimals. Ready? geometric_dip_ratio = 0.81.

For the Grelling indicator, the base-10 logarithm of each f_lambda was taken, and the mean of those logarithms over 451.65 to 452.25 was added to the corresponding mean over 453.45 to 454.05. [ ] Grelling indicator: 1.58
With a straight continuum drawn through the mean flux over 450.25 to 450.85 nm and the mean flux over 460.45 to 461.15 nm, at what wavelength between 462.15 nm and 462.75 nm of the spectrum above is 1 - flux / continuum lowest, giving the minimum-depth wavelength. 462.4 nm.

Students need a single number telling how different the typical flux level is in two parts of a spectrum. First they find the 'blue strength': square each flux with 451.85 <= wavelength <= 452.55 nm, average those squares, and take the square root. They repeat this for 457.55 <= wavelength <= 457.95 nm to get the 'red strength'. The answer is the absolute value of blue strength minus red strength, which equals 1.2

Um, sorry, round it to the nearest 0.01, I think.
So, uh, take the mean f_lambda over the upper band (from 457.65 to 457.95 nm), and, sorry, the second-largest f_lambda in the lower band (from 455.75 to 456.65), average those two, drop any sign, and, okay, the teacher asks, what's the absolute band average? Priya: 7.24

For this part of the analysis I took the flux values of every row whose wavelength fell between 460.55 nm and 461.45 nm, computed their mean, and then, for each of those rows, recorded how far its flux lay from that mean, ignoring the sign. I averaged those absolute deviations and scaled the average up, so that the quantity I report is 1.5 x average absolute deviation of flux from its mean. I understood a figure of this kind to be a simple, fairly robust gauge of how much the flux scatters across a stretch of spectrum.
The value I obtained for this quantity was 1.63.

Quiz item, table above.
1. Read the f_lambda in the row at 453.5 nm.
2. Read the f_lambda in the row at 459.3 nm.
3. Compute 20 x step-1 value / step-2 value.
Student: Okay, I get 25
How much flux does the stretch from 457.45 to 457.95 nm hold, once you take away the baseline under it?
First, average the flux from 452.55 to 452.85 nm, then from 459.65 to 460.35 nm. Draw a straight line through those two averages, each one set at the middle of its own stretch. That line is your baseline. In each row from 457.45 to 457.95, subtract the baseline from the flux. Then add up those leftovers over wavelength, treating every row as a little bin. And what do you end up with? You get 0.44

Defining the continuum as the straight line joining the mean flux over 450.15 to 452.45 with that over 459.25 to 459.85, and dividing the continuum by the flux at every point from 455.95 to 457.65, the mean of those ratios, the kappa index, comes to 1.09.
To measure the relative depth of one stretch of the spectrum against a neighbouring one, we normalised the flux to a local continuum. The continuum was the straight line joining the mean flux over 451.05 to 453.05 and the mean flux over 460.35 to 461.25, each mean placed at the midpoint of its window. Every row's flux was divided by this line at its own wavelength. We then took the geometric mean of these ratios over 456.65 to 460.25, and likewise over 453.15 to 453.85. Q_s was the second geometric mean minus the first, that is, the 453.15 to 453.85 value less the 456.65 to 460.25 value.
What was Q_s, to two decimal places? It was 0.01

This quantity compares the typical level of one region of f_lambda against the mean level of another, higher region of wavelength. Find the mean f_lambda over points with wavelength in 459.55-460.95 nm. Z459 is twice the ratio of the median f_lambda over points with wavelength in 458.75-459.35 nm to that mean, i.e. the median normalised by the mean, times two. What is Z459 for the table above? 2.02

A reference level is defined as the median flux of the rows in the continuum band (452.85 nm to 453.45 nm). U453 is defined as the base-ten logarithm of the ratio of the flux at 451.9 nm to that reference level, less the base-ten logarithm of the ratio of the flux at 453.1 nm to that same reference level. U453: 0.14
